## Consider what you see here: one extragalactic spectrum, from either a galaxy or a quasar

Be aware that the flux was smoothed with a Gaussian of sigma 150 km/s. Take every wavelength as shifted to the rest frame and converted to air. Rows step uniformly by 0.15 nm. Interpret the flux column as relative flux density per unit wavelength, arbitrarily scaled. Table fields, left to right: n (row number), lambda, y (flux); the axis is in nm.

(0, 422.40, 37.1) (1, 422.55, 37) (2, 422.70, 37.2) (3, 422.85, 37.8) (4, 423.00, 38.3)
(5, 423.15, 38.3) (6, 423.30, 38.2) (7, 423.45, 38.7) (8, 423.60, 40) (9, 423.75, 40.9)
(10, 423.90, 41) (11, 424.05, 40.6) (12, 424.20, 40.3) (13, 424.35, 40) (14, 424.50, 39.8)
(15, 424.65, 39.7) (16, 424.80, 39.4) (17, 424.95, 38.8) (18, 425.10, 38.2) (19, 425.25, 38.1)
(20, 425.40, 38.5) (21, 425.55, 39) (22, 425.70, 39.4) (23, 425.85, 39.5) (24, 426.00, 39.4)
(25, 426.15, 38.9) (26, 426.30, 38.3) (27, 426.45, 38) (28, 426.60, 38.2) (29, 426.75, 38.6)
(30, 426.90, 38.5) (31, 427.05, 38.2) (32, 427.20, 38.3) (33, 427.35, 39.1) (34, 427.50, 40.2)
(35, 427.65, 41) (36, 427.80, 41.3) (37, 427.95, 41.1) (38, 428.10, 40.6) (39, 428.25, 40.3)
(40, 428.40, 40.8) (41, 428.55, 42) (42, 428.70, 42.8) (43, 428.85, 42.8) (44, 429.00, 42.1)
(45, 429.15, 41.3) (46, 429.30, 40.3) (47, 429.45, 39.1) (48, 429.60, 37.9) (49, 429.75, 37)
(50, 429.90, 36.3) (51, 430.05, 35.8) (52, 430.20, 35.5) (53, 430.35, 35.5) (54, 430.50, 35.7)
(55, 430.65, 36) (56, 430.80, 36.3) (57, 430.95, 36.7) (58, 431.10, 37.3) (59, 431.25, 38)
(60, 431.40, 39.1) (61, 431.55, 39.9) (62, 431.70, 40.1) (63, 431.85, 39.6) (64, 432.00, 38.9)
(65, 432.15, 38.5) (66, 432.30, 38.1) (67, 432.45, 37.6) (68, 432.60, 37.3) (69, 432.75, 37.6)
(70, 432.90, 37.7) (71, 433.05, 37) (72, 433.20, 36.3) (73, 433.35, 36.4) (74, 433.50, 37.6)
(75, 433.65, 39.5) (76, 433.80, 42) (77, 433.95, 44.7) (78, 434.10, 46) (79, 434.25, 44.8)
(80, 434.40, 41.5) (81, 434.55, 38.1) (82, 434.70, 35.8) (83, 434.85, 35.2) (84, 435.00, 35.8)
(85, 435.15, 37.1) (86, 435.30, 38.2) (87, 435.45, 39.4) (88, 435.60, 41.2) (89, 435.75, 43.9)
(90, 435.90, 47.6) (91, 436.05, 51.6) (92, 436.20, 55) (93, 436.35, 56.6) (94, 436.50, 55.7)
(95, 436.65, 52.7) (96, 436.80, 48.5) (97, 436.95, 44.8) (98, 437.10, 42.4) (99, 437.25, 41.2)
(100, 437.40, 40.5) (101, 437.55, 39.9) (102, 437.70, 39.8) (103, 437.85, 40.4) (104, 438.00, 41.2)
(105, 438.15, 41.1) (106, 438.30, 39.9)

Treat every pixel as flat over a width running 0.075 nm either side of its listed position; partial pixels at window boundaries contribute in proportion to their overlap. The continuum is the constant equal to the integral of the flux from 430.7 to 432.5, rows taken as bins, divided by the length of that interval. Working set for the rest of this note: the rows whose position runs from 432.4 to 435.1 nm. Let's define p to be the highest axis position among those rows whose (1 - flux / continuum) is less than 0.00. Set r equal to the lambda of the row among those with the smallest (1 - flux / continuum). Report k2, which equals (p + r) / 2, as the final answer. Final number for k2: 434.25 nm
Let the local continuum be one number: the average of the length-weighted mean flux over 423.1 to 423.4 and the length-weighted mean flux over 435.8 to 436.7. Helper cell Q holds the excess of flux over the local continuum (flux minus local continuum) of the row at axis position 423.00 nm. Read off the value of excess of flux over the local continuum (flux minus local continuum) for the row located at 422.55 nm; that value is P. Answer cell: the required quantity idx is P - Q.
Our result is -1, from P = -9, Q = -7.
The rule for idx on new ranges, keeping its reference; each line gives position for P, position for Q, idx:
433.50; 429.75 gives 1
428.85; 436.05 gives -9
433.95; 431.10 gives 7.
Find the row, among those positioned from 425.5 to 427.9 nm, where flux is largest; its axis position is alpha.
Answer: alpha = 427.80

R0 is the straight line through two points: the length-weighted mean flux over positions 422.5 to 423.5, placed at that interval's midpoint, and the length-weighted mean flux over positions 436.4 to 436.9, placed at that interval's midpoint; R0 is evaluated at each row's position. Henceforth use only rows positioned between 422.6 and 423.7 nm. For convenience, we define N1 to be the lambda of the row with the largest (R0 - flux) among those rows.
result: 422.70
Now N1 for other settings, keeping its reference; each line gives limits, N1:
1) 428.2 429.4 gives 429.30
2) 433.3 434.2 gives 433.35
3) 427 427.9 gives 427.20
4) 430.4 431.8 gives 430.50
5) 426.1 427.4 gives 427.20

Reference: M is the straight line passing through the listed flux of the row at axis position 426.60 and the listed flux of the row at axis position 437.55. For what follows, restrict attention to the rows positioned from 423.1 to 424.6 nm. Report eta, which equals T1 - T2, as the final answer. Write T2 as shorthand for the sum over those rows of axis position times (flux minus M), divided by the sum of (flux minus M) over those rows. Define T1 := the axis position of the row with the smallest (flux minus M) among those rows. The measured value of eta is -0.64 nm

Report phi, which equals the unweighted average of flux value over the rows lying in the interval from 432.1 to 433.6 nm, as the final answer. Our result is 37.4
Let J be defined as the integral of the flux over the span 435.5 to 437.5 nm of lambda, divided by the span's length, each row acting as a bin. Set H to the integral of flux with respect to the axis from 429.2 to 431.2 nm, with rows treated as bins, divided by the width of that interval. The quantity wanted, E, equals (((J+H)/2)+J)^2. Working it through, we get 8082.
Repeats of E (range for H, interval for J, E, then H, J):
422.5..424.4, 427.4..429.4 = 6625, 39.1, 41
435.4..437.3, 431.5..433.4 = 6574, 47.9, 38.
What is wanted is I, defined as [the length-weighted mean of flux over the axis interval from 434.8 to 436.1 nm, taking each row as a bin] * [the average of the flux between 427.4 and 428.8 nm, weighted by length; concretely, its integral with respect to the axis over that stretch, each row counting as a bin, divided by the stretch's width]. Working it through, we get 1687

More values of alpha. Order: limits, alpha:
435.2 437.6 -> 436.35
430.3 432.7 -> 431.70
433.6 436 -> 435.90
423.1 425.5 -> 423.90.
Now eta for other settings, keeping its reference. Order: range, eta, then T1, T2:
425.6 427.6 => -0.02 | 426.45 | 426.47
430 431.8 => -0.08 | 430.35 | 430.43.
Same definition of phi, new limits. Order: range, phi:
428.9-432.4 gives 38.0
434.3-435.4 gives 37.4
